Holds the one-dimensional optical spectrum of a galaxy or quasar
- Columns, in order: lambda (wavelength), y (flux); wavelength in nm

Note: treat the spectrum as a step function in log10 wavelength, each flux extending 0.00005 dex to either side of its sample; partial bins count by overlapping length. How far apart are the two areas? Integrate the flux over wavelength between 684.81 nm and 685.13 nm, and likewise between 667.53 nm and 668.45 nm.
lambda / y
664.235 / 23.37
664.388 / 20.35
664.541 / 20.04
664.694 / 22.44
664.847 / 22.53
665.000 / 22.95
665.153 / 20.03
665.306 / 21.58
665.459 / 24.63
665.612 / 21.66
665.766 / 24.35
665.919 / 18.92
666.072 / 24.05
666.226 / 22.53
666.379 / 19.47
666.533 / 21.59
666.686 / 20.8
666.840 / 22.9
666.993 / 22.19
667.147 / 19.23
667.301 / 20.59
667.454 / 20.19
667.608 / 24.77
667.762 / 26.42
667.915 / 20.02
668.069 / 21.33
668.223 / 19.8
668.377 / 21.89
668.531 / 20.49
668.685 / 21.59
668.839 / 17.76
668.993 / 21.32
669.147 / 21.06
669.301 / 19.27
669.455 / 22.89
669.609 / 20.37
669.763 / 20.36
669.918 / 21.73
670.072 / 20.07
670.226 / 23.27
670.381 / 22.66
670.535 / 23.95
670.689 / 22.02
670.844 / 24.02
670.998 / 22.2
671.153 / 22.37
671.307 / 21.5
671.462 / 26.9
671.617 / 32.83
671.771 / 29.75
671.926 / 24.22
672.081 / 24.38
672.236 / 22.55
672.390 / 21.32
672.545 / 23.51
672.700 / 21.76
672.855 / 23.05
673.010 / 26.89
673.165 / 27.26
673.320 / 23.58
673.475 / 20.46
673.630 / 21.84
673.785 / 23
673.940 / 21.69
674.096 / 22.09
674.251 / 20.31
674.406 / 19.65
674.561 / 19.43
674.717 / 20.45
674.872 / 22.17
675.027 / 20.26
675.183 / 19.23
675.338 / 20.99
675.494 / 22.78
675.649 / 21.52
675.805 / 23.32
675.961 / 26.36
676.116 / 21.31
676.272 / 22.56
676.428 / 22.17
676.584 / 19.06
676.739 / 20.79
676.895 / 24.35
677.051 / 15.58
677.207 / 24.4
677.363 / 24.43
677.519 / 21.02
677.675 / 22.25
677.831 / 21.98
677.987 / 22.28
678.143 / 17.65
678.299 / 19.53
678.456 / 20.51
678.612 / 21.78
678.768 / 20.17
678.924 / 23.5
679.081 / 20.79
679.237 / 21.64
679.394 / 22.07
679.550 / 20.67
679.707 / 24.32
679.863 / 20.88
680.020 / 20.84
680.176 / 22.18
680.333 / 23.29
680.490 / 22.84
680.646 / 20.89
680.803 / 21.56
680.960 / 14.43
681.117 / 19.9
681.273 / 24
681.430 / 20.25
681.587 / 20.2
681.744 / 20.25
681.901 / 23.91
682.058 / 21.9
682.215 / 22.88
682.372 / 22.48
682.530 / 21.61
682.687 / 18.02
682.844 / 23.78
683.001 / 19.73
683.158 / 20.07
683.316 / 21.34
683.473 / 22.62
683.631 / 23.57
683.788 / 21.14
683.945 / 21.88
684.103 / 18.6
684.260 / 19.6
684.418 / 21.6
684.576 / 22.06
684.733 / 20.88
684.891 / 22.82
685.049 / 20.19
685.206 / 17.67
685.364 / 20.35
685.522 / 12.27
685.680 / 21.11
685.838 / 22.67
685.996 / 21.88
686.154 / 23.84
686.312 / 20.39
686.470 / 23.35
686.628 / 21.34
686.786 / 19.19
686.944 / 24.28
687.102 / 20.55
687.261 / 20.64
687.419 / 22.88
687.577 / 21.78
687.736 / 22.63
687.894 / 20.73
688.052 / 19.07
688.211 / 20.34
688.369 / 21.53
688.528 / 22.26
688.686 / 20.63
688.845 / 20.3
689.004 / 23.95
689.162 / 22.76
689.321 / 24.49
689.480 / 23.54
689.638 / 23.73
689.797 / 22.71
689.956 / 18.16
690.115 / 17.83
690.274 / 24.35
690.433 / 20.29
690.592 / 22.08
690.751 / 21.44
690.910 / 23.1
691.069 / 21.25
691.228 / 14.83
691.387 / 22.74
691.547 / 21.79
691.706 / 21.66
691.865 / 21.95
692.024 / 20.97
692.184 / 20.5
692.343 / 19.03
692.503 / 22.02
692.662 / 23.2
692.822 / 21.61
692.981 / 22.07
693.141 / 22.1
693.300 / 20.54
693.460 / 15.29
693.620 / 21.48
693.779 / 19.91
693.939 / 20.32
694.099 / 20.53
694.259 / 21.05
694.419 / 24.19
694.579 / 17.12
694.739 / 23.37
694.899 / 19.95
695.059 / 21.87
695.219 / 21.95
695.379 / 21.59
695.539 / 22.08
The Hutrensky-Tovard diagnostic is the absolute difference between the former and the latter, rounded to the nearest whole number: 14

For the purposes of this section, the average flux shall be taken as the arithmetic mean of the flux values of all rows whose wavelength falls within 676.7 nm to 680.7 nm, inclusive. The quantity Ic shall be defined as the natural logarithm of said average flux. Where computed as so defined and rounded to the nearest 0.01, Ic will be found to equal 3.07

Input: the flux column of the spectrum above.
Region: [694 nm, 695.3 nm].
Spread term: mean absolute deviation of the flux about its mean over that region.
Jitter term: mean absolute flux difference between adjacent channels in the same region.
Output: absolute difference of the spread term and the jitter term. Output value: 1.6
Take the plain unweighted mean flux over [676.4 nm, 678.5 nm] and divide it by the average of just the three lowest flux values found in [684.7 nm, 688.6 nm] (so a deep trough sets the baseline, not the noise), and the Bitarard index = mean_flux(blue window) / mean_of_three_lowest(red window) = 1.29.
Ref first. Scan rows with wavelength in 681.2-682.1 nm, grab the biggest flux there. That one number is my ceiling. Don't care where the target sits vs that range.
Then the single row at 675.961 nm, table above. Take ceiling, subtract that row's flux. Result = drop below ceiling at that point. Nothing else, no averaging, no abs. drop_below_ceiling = -2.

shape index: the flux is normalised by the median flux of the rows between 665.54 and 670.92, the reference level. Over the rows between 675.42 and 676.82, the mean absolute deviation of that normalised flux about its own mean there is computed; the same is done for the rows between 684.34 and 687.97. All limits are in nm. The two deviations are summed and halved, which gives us 0.068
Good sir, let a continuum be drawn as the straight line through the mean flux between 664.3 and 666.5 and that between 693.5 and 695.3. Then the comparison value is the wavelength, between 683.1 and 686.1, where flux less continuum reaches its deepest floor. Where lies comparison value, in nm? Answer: 685.522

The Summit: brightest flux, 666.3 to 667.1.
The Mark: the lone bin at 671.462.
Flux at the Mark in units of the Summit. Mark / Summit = 1.17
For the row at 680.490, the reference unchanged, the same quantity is 1.00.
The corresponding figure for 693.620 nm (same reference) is 0.94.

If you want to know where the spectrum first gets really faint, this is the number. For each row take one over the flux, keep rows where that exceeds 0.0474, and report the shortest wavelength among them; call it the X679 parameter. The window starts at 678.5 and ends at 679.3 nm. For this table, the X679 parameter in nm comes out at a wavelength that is 678.768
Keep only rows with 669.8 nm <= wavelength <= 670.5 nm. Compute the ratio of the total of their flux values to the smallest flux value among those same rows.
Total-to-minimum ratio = 4.37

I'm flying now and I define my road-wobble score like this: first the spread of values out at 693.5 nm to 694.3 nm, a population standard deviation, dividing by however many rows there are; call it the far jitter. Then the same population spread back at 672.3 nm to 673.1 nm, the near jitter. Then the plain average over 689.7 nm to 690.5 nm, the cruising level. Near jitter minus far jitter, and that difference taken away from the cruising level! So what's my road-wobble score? 19.3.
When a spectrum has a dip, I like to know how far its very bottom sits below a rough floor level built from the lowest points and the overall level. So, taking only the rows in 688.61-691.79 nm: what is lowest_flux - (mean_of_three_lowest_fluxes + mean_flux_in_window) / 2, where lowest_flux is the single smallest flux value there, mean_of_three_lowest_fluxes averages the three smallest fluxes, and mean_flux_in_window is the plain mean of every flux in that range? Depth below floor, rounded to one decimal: -4.4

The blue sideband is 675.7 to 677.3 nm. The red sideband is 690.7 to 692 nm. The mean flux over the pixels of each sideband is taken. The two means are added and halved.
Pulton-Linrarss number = 21.5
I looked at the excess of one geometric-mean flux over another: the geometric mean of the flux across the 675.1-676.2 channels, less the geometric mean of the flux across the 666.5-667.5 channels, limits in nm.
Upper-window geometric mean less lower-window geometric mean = 1.1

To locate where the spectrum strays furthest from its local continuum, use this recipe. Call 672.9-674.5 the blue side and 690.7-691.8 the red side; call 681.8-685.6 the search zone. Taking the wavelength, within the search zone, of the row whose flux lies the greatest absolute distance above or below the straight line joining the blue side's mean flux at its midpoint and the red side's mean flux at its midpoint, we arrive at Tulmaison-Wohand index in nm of 685.522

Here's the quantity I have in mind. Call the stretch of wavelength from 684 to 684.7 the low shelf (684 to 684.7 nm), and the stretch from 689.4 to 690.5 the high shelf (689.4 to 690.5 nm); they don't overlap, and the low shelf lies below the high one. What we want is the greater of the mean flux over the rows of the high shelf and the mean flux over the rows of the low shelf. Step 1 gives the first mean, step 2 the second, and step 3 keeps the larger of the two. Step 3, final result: 21.5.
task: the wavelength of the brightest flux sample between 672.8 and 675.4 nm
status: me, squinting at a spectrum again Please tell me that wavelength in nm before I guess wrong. 673.165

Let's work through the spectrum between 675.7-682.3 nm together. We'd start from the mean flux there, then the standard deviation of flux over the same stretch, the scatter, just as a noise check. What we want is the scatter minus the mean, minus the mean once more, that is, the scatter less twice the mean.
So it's -41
